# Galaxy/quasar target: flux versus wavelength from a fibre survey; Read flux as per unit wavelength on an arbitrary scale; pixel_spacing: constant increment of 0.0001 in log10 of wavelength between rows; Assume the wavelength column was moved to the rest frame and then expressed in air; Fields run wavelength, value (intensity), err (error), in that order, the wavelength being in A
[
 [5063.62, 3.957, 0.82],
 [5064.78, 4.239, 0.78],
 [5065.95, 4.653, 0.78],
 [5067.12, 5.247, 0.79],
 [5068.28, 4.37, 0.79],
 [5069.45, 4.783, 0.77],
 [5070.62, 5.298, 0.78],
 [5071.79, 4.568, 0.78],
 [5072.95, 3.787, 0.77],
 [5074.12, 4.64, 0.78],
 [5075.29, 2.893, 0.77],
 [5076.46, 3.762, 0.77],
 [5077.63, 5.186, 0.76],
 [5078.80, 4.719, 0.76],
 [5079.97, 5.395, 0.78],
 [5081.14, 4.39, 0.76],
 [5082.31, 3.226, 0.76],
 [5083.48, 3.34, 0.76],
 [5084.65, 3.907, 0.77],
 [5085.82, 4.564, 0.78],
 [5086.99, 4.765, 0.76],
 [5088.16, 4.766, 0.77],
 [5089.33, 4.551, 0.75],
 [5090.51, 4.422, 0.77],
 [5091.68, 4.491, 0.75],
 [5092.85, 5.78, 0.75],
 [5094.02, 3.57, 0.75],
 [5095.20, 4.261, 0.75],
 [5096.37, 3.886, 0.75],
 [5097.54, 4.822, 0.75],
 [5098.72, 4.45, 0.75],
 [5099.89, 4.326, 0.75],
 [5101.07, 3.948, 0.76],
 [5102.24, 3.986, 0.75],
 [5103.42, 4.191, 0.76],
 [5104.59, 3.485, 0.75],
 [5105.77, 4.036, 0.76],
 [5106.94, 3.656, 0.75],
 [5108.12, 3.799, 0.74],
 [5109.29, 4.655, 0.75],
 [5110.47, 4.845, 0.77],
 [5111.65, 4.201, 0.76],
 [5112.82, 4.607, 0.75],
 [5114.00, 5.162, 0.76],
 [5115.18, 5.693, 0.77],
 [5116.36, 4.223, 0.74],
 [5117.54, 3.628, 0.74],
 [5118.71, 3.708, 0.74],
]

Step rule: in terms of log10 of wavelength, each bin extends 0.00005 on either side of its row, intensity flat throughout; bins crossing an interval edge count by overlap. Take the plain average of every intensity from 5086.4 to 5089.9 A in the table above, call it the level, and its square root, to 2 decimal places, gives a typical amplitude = 2.17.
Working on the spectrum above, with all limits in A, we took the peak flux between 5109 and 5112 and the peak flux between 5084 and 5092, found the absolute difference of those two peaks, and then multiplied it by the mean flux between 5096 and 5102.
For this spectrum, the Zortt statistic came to 0.3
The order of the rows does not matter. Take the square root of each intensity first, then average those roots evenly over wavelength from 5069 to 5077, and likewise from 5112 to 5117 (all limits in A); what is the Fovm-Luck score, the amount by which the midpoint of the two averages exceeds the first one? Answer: 0.08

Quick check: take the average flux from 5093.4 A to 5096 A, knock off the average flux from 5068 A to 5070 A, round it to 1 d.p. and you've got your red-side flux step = -0.7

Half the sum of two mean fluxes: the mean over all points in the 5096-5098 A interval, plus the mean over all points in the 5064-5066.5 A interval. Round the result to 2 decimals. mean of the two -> 4.40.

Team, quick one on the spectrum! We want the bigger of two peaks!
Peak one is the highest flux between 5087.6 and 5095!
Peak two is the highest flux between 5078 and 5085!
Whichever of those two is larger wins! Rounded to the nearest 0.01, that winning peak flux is 5.78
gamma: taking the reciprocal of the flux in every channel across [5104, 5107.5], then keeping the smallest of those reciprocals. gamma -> 0.248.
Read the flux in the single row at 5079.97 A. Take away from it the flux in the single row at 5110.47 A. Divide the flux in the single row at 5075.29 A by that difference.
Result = 5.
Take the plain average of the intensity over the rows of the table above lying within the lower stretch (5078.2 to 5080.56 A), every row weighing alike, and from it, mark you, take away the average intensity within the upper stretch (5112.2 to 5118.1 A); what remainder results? 0.39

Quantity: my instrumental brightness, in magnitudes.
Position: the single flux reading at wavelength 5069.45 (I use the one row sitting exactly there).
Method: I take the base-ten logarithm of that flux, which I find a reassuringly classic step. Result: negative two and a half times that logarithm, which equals -1.70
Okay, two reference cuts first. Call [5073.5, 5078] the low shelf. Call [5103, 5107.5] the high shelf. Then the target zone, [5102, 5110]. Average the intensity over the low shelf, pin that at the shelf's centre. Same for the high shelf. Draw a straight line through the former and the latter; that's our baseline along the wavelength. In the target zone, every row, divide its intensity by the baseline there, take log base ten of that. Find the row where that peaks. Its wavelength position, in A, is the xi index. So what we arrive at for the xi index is 5109.29 A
